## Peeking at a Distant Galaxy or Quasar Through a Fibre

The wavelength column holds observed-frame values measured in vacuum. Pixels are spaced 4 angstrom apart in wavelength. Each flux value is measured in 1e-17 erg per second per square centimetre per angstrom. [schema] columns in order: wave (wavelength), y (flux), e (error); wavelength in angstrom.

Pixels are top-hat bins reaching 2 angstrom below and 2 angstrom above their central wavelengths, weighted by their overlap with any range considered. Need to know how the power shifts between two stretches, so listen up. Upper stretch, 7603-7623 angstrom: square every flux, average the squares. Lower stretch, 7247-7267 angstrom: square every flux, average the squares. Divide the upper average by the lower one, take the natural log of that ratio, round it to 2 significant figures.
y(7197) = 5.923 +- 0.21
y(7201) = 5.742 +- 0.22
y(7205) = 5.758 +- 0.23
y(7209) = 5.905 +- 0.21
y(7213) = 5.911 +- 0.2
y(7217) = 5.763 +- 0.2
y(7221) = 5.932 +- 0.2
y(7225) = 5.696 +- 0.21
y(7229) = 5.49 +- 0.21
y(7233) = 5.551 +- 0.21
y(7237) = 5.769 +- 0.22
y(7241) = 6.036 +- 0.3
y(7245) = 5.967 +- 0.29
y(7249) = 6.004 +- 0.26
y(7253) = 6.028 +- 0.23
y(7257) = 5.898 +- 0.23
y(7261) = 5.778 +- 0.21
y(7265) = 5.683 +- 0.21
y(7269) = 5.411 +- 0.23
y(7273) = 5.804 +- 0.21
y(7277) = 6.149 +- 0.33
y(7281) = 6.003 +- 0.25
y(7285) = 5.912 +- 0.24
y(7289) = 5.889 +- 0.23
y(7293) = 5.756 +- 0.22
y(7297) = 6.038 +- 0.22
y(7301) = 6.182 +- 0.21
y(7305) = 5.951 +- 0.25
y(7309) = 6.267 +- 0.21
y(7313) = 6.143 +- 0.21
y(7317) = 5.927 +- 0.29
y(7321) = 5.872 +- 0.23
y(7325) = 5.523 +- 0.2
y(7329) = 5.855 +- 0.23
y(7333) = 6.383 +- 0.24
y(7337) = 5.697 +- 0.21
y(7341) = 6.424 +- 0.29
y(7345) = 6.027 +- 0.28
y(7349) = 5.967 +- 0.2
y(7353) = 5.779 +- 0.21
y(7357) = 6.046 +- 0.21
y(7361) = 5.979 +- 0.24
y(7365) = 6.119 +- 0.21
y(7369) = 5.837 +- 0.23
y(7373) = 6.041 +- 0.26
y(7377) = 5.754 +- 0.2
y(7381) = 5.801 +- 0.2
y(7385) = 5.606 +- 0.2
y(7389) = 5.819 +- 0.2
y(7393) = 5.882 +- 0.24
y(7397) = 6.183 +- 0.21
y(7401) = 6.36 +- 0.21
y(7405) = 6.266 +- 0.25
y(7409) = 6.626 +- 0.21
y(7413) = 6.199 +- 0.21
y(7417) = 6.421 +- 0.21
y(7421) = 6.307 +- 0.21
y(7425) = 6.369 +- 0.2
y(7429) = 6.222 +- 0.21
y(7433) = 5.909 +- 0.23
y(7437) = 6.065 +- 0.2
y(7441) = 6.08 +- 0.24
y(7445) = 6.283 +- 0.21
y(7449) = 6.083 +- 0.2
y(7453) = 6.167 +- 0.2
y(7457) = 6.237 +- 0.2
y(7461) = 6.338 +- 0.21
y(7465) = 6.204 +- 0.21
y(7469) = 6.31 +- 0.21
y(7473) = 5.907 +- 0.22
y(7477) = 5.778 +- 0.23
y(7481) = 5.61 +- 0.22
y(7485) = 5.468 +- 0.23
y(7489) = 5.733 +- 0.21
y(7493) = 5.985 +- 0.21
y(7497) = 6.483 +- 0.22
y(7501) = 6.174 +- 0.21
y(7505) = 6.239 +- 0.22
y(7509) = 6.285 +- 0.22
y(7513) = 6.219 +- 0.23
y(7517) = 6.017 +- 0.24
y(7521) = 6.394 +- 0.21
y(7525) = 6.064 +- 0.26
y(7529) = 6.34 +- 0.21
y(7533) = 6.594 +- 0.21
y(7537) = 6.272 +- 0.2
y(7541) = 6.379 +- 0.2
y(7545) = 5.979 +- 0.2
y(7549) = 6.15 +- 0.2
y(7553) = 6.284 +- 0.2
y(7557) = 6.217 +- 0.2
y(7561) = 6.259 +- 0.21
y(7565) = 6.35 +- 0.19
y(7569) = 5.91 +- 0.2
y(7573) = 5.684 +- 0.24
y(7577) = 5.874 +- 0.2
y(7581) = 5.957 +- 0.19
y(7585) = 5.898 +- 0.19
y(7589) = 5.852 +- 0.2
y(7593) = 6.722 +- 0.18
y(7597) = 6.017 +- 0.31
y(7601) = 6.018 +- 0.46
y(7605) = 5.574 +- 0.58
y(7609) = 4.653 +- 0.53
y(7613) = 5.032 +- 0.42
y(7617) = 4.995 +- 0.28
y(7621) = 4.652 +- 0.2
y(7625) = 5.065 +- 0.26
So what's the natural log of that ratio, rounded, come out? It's -0.33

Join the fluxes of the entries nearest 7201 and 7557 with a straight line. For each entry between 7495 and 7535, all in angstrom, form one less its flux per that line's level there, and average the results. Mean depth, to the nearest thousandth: -0.019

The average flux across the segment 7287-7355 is 5.98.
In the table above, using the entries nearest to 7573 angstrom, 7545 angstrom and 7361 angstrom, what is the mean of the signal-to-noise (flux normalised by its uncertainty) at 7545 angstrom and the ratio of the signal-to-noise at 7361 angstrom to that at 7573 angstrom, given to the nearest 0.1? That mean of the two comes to 15.5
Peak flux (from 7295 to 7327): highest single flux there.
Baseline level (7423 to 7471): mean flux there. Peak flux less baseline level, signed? 0.1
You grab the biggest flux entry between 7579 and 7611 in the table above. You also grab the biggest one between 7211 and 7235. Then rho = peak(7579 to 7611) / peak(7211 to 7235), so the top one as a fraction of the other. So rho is 1.13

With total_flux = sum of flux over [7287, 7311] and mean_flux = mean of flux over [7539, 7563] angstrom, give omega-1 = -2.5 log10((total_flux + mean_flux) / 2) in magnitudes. -3.31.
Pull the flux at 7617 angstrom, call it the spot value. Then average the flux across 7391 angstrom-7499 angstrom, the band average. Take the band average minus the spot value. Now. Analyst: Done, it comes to 1.1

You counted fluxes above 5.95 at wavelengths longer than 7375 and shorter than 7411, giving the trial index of 4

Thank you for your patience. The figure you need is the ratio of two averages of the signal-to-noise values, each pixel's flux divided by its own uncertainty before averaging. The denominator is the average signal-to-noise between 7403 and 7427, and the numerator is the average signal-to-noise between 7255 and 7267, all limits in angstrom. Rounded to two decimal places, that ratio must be 0.90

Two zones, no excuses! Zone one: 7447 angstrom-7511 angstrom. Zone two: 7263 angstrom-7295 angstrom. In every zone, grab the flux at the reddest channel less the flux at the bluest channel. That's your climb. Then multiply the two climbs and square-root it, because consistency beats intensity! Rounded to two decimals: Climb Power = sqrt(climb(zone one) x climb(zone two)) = 0.12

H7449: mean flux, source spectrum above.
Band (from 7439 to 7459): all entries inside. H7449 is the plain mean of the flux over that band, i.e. 6.17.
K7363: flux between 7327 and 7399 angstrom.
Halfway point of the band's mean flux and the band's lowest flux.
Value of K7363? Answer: 5.78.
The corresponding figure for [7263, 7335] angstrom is 5.67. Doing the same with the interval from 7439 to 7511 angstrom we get 5.77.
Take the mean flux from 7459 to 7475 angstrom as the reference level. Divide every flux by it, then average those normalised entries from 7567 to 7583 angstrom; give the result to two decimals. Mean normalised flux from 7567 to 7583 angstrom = 0.95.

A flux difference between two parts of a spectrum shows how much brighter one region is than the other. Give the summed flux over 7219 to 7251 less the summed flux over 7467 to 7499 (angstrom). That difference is -0.8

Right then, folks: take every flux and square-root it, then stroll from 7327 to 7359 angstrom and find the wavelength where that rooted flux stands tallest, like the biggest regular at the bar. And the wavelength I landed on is 7341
